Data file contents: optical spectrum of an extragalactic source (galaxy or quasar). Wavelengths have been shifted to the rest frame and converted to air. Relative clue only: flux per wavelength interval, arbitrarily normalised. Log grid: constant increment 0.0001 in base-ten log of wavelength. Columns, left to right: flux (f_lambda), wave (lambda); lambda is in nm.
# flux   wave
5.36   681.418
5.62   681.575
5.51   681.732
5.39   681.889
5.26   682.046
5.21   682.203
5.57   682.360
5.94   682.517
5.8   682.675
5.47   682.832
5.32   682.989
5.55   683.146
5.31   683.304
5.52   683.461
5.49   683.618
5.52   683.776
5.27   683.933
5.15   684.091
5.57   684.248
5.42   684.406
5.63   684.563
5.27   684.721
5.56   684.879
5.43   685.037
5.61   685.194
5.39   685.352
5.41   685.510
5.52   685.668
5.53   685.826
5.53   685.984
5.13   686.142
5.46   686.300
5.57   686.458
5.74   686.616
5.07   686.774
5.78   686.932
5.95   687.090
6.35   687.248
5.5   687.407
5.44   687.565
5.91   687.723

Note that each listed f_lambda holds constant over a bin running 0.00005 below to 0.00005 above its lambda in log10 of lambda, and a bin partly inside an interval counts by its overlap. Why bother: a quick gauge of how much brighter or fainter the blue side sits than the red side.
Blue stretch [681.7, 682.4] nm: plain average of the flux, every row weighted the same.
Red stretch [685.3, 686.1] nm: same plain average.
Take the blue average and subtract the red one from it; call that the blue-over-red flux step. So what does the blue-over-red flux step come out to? -0.09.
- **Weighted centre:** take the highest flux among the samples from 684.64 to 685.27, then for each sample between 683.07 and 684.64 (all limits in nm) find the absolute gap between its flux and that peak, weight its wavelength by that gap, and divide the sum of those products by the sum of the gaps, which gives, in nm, 683.85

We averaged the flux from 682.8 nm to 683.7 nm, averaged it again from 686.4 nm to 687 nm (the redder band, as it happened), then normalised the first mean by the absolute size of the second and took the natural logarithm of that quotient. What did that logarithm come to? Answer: -0.02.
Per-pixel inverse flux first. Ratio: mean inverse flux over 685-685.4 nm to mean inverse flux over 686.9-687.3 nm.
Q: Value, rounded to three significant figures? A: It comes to 1.10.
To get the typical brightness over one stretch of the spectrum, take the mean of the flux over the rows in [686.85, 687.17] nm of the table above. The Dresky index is 5.87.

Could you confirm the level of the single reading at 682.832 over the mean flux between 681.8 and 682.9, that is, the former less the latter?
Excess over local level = -0.05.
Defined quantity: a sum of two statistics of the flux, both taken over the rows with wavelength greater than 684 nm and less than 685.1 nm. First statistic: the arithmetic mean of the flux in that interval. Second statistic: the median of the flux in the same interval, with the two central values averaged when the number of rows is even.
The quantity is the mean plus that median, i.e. 10.9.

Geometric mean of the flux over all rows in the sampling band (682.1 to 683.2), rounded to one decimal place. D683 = 5.5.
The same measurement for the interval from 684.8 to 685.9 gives 5.5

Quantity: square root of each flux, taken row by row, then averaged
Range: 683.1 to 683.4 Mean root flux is 2.33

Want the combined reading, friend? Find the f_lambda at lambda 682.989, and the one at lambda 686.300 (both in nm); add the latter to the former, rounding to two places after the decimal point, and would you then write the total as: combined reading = 10.78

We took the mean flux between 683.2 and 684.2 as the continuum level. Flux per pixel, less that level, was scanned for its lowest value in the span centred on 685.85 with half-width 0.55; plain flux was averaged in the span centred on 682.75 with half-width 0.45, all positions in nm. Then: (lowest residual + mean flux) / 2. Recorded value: 2.68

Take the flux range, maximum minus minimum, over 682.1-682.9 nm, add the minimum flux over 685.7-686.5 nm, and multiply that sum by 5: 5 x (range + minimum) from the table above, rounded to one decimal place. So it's 29.3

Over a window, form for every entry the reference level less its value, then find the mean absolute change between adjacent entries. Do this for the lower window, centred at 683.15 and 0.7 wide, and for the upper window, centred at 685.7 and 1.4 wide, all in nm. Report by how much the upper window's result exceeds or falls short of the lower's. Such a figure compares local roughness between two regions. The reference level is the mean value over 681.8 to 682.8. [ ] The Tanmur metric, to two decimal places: -0.05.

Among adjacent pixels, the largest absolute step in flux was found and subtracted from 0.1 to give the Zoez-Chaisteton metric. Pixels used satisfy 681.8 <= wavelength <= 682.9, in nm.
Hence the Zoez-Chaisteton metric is -0.27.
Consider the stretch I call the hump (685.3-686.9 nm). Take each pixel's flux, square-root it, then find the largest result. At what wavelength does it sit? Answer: 686.616 nm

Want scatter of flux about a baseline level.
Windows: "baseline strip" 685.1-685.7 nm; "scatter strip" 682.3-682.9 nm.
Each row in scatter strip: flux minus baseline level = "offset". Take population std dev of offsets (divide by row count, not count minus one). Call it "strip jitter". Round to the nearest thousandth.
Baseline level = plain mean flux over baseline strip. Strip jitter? 0.185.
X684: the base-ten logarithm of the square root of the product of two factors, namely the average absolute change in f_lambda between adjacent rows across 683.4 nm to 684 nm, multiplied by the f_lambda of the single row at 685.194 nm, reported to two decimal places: -0.12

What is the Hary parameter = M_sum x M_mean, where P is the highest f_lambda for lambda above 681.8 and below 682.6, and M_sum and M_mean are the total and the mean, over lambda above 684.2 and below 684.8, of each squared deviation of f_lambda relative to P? 0.23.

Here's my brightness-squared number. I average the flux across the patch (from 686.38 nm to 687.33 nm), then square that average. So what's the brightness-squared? 33.0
